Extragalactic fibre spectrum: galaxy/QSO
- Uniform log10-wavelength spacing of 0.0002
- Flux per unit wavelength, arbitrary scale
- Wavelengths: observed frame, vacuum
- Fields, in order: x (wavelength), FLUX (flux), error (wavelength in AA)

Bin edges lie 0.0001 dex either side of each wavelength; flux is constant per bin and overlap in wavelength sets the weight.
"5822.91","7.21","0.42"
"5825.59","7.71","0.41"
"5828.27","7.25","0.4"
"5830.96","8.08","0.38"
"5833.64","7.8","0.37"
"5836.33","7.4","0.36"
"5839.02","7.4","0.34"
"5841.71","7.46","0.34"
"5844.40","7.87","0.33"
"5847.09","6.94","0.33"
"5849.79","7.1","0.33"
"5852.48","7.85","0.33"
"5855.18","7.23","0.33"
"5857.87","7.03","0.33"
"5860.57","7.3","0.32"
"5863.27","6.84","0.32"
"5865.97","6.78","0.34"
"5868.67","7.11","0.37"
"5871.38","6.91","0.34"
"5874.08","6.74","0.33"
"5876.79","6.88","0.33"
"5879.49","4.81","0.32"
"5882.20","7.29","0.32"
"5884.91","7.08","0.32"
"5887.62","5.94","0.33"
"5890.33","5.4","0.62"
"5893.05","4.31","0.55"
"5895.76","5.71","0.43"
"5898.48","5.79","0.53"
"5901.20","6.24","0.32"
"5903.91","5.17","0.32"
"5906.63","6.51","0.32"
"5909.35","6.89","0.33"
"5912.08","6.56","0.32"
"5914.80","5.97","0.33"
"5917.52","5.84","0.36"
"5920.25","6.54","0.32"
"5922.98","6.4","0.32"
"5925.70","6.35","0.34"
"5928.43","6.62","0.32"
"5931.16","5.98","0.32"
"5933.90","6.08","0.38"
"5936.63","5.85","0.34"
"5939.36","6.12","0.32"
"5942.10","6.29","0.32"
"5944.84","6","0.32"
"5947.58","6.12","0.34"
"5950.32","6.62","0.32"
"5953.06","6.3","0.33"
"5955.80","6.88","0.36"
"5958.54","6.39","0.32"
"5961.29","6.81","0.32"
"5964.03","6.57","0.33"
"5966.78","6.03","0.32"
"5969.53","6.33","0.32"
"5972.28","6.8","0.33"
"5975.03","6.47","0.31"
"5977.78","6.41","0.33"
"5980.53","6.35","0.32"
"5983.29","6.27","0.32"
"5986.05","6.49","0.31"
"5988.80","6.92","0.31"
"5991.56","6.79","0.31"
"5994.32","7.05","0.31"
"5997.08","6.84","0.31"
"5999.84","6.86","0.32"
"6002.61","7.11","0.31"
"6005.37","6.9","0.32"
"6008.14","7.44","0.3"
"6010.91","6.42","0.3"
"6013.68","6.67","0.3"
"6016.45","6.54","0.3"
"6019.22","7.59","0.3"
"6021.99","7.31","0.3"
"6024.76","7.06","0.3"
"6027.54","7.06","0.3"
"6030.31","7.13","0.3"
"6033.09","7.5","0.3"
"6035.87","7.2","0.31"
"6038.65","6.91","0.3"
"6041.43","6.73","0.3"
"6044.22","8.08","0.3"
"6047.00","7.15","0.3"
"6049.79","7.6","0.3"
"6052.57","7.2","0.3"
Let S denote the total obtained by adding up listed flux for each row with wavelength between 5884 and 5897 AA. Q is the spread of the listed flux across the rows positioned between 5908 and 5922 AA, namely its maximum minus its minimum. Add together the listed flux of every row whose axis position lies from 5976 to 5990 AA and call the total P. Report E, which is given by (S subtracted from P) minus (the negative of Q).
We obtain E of 5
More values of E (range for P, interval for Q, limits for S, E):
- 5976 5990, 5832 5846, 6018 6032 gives -3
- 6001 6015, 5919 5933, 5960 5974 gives 3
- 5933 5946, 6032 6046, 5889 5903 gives 4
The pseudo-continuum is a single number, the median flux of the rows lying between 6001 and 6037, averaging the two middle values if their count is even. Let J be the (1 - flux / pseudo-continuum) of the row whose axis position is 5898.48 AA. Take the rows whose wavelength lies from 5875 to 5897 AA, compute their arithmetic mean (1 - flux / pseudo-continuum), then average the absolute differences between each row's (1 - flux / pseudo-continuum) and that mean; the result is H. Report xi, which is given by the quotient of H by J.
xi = 0.7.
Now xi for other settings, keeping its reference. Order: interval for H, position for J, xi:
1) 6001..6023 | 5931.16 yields 0.3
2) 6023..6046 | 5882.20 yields -1.6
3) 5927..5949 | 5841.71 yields -0.5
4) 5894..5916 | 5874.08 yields 1.2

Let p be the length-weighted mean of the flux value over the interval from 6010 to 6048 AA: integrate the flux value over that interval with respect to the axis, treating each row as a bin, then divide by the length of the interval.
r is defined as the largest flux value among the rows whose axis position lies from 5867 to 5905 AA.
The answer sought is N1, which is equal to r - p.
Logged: 0.2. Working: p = 7.11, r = 7.29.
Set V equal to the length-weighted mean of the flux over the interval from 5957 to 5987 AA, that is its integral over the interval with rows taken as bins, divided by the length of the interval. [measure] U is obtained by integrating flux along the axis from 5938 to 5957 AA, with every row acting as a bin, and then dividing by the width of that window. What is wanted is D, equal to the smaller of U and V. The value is 6.33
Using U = 6.3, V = 6.45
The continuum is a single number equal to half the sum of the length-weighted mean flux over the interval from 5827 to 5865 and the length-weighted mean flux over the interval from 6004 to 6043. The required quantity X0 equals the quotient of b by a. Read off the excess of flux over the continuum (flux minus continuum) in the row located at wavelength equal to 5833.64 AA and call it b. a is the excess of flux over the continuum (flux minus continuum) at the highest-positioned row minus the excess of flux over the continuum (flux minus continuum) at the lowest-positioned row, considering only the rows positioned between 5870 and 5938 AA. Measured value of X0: -0.6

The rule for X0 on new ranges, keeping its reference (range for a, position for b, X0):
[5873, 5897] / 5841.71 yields -0.2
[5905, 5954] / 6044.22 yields -4.1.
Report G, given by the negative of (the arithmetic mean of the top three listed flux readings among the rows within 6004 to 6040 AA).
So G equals -7.5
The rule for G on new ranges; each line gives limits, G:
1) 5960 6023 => -7.4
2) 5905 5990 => -6.9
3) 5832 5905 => -7.8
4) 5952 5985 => -6.8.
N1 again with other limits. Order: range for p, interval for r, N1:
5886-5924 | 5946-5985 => 0.9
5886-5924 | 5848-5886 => 1.9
